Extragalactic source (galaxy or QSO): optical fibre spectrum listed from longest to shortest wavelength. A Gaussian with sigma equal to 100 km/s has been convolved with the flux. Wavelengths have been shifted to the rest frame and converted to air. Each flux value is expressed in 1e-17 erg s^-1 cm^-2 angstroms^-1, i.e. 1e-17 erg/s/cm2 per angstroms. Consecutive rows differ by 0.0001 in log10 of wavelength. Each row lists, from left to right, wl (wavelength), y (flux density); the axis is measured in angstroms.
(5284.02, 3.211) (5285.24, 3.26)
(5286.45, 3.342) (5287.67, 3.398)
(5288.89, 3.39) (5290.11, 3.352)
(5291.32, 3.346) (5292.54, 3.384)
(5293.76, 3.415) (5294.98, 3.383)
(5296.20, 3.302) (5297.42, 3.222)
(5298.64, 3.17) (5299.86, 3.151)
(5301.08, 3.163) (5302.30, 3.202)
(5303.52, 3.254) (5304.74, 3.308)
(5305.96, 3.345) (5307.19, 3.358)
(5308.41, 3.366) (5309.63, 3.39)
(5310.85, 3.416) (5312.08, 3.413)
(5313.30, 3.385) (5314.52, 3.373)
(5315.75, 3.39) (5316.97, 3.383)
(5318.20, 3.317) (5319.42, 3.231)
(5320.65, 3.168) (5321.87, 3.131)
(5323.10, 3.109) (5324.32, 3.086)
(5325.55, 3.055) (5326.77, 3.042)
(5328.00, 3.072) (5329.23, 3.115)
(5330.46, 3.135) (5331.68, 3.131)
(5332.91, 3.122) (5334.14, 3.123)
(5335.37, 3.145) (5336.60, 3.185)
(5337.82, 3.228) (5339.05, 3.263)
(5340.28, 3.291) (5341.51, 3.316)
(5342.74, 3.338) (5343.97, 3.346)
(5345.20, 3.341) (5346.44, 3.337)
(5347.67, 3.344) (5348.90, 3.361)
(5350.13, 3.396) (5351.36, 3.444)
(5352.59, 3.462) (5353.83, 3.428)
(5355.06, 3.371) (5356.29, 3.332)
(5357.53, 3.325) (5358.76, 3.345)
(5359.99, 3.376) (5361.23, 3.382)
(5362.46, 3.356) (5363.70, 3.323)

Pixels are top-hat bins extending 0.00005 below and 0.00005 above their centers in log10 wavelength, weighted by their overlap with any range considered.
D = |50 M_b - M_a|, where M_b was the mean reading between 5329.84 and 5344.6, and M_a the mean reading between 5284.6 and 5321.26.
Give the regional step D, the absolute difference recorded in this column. 158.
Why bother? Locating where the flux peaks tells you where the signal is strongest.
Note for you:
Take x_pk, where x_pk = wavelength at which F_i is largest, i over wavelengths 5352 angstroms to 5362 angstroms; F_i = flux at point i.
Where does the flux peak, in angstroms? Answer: 5352.59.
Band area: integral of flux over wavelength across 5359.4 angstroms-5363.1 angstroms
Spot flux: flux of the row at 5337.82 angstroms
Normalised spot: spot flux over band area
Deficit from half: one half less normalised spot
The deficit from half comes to 0.241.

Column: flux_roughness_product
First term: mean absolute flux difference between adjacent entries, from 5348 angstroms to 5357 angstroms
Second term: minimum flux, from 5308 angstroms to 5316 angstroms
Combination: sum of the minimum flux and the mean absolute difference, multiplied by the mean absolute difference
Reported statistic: 0.131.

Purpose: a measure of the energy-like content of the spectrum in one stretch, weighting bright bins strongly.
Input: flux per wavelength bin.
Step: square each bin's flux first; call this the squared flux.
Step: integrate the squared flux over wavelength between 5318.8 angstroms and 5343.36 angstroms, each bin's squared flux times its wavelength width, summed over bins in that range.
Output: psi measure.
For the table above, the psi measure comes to 246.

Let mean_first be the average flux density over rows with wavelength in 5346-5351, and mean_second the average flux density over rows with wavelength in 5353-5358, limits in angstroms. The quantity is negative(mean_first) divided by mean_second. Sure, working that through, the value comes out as -1.00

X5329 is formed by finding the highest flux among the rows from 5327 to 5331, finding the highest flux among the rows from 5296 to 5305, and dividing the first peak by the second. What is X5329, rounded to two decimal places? 0.95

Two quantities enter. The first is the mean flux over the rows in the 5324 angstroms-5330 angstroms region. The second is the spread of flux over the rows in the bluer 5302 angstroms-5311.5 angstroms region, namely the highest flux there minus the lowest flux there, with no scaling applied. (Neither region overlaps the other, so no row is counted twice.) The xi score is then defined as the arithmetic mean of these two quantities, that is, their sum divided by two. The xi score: 1.64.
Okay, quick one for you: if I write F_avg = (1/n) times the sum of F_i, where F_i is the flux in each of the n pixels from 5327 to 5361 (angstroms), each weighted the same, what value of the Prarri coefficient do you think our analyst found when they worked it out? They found 3.28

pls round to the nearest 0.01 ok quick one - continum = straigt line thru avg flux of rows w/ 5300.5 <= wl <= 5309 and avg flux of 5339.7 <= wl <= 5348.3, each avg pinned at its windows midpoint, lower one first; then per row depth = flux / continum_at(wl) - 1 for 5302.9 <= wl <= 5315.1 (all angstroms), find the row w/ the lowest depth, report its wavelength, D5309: 5303.52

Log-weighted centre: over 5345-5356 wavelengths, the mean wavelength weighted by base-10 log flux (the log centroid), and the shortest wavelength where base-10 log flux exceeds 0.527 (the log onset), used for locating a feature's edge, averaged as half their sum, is 5350.1 angstroms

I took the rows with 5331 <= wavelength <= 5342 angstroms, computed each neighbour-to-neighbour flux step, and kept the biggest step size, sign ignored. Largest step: 0.043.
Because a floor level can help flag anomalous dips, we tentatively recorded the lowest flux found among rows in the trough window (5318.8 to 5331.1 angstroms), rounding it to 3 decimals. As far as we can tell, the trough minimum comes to 3.042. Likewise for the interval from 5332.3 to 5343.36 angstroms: 3.122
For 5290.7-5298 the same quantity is 3.222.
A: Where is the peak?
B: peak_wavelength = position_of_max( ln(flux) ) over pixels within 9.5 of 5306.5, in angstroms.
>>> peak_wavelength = 5310.85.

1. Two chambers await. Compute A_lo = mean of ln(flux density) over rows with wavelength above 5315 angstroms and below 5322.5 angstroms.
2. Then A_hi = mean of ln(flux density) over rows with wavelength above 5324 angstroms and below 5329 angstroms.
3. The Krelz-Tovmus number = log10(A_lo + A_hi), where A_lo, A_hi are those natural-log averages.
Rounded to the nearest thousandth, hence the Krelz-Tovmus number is 0.362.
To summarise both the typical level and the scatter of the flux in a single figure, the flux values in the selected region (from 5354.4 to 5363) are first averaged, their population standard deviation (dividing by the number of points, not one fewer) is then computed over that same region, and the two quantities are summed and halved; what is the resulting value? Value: 1.69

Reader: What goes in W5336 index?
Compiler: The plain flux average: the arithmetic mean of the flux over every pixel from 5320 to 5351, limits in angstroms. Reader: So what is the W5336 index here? 3.21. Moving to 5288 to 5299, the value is 3.33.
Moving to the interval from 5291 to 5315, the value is 3.32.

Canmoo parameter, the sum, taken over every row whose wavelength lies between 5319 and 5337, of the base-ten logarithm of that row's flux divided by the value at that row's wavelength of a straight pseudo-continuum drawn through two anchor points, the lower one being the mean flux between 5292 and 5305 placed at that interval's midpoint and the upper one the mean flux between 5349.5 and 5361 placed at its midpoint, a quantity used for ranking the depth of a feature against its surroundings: -0.42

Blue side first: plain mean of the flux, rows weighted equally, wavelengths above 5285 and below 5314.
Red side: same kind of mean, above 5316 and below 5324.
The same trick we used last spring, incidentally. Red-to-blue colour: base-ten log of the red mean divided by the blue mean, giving -0.013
